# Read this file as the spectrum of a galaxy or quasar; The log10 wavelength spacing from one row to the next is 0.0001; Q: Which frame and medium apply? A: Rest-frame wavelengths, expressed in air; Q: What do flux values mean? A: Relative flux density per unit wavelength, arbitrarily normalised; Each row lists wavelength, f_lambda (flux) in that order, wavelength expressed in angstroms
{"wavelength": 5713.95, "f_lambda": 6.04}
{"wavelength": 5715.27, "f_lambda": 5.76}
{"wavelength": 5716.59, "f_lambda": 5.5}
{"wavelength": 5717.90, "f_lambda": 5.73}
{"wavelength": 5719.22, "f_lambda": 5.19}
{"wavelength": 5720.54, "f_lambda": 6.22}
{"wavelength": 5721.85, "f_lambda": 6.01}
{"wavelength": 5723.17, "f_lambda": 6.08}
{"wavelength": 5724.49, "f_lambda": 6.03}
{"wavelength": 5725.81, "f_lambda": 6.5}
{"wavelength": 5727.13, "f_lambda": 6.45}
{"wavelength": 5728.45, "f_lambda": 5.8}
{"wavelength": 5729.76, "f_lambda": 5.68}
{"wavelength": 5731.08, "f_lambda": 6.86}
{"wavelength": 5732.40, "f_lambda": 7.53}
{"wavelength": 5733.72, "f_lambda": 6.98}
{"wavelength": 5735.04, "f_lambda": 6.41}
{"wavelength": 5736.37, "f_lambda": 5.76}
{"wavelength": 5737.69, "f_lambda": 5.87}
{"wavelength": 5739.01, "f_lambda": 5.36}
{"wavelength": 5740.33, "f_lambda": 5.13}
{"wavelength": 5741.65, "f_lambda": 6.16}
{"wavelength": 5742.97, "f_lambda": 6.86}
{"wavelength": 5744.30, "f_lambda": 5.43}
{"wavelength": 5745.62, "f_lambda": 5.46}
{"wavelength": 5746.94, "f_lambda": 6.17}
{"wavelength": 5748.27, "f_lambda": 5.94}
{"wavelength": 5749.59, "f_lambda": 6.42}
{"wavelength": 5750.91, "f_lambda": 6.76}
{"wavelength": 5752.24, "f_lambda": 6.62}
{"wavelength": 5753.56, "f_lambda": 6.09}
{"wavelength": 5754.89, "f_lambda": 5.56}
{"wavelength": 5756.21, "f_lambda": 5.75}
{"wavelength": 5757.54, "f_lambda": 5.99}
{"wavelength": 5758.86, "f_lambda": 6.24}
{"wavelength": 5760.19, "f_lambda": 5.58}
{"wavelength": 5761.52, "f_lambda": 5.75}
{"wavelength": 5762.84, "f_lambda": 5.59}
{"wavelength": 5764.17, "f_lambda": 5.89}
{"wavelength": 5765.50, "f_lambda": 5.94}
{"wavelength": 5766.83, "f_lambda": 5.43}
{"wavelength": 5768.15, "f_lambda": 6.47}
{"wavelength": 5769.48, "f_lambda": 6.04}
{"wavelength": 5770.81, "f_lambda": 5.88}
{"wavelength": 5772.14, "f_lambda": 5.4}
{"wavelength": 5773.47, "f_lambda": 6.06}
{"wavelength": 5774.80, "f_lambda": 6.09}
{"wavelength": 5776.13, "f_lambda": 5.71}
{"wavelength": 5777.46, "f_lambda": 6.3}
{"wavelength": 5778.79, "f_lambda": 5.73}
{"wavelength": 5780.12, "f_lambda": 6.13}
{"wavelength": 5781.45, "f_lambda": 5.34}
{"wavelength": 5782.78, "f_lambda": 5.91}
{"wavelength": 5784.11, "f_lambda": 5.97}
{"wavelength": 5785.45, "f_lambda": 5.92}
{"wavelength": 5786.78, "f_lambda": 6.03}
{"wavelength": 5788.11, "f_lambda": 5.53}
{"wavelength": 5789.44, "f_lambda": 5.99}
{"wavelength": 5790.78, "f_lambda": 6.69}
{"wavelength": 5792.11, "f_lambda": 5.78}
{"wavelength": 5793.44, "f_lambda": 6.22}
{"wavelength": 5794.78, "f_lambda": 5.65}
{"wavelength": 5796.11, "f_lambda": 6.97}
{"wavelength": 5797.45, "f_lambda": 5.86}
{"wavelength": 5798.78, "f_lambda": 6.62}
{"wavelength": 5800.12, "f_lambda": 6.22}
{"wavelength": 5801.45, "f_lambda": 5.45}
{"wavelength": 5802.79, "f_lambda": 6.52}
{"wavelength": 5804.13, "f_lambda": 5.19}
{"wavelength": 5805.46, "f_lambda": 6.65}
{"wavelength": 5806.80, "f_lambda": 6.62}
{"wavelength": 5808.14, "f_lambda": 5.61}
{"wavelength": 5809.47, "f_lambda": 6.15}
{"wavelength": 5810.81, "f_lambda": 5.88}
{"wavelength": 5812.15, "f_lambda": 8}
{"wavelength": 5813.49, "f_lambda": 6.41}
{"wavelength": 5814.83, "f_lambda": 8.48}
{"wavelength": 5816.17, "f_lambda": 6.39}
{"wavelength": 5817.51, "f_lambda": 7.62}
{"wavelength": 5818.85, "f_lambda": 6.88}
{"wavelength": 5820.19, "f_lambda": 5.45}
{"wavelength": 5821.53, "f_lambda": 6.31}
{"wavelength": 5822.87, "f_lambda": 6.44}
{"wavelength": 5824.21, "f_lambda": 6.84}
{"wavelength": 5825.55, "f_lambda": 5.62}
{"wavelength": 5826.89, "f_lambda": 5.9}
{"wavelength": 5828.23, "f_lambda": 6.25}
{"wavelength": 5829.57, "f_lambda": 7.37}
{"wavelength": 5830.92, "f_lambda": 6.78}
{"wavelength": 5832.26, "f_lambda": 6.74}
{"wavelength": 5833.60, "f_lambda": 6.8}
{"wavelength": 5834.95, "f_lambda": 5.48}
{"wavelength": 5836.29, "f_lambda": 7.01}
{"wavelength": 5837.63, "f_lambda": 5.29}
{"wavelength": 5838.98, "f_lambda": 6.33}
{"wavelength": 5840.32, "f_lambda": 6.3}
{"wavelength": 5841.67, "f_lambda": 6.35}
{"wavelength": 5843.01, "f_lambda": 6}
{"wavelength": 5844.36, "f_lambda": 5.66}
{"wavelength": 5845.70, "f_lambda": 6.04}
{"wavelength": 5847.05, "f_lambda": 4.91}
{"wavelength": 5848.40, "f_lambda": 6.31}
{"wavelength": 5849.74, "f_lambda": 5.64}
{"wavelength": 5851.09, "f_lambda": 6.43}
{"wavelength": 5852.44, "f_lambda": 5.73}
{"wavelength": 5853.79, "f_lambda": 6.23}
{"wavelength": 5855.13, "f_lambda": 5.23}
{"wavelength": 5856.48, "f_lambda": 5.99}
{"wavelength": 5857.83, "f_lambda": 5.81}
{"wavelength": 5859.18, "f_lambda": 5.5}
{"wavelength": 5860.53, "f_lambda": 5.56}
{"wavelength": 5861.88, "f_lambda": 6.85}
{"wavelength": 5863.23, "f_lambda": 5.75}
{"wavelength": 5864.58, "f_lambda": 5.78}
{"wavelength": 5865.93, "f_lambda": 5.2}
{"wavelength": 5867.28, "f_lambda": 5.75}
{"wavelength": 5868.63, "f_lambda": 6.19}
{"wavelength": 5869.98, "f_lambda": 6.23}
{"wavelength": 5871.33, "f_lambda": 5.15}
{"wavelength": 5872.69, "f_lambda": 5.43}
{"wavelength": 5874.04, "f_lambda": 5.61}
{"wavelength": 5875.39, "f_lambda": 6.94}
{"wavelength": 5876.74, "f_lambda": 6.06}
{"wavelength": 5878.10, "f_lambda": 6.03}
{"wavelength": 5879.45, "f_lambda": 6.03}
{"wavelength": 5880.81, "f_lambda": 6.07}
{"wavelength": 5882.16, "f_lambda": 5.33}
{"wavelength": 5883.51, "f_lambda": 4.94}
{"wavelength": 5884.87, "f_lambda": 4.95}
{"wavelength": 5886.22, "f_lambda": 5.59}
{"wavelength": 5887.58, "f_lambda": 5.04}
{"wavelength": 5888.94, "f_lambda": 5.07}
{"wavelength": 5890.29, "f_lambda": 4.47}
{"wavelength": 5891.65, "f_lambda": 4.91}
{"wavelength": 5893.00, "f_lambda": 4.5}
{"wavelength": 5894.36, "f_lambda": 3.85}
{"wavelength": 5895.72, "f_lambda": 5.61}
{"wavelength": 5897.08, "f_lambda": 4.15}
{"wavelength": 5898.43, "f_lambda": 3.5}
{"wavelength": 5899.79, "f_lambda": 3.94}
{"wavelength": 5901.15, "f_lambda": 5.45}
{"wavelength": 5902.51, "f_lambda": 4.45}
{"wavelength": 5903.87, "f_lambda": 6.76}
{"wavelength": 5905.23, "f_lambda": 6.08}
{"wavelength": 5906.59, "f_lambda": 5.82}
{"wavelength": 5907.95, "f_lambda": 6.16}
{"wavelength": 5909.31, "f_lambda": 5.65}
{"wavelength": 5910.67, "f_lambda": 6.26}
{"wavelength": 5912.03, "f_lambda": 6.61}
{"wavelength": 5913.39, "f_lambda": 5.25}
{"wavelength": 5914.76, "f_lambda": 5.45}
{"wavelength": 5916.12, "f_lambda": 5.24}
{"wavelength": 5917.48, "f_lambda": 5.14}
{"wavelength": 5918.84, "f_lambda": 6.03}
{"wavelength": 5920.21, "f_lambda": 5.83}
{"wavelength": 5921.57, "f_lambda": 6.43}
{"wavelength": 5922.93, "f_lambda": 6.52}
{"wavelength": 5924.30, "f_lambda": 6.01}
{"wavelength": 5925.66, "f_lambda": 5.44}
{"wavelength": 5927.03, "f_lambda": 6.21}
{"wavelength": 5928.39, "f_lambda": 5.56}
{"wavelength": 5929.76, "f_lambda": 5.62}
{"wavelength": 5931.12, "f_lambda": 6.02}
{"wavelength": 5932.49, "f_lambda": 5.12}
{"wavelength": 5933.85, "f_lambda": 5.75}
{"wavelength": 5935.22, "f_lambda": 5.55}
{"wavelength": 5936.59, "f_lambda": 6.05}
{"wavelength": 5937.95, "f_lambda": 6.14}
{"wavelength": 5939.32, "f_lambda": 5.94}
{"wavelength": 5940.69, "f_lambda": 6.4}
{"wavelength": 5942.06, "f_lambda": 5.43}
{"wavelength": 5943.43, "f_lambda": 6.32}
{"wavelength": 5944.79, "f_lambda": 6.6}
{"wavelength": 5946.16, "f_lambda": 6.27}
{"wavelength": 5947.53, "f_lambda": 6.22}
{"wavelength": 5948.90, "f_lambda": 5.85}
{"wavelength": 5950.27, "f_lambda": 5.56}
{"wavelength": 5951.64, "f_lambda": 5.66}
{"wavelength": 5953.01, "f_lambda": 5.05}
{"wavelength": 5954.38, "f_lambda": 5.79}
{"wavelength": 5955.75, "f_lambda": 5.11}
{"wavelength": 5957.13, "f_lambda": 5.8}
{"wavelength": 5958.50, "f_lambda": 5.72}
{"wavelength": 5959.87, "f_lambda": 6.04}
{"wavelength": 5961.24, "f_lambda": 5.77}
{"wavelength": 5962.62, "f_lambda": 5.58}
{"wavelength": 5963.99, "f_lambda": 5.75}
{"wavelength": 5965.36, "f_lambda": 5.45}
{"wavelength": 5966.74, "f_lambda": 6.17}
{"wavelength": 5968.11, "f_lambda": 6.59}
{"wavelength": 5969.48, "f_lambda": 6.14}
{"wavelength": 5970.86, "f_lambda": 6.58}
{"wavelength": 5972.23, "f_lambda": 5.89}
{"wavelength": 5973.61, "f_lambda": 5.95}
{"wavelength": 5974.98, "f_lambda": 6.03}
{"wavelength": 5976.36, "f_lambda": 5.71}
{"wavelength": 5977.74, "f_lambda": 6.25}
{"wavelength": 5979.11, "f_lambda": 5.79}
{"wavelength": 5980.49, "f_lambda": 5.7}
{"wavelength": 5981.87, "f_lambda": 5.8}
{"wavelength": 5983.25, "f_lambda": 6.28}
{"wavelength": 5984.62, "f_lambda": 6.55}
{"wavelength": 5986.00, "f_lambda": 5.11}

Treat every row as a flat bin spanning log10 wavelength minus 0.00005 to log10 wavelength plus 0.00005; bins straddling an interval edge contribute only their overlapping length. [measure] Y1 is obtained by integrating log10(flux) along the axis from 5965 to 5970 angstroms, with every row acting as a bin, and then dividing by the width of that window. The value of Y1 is 0.79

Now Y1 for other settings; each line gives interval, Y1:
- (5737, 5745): 0.76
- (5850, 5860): 0.76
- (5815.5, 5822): 0.81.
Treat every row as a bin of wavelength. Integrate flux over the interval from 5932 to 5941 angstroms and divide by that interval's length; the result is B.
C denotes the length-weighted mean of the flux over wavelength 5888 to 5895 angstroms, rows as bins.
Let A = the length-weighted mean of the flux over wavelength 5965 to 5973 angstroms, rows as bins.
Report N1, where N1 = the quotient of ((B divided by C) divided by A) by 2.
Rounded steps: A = 6.16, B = 5.8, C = 4.6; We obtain 0.10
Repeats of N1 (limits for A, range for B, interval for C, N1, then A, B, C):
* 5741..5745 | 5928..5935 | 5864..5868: 0.08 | 6.14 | 5.6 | 5.6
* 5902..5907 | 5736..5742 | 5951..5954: 0.09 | 5.82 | 5.6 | 5.4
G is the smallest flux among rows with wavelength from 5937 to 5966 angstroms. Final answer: 5.05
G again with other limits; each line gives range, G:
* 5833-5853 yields 4.91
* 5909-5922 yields 5.14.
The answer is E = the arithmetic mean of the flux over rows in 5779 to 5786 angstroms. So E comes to 5.85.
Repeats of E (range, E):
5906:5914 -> 5.96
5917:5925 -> 5.99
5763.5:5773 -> 5.86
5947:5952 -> 5.82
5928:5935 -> 5.61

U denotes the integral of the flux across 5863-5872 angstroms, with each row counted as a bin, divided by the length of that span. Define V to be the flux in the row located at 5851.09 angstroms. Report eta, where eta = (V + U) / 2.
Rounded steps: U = 5.7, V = 6.43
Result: 6.1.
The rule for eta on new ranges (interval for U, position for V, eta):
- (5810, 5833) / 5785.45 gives 6.3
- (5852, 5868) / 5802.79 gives 6.2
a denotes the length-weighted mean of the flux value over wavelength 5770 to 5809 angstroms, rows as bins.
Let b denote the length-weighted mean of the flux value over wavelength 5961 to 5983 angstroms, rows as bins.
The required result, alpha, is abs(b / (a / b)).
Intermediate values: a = 6.00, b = 5.96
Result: 5.9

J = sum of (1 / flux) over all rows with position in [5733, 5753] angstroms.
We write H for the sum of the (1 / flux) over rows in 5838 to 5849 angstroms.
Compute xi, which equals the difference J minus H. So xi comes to 1.1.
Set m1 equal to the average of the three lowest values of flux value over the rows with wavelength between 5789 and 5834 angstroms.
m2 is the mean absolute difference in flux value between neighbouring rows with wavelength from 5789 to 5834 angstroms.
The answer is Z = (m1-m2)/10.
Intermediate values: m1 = 5.4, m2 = 0.88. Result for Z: 0.45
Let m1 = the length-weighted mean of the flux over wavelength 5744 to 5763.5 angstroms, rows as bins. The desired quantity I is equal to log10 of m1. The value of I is 0.776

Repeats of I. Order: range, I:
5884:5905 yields 0.685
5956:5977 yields 0.773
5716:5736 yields 0.792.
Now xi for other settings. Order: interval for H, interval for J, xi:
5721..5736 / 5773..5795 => 1.1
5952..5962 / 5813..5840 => 1.9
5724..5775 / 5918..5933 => -4.6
